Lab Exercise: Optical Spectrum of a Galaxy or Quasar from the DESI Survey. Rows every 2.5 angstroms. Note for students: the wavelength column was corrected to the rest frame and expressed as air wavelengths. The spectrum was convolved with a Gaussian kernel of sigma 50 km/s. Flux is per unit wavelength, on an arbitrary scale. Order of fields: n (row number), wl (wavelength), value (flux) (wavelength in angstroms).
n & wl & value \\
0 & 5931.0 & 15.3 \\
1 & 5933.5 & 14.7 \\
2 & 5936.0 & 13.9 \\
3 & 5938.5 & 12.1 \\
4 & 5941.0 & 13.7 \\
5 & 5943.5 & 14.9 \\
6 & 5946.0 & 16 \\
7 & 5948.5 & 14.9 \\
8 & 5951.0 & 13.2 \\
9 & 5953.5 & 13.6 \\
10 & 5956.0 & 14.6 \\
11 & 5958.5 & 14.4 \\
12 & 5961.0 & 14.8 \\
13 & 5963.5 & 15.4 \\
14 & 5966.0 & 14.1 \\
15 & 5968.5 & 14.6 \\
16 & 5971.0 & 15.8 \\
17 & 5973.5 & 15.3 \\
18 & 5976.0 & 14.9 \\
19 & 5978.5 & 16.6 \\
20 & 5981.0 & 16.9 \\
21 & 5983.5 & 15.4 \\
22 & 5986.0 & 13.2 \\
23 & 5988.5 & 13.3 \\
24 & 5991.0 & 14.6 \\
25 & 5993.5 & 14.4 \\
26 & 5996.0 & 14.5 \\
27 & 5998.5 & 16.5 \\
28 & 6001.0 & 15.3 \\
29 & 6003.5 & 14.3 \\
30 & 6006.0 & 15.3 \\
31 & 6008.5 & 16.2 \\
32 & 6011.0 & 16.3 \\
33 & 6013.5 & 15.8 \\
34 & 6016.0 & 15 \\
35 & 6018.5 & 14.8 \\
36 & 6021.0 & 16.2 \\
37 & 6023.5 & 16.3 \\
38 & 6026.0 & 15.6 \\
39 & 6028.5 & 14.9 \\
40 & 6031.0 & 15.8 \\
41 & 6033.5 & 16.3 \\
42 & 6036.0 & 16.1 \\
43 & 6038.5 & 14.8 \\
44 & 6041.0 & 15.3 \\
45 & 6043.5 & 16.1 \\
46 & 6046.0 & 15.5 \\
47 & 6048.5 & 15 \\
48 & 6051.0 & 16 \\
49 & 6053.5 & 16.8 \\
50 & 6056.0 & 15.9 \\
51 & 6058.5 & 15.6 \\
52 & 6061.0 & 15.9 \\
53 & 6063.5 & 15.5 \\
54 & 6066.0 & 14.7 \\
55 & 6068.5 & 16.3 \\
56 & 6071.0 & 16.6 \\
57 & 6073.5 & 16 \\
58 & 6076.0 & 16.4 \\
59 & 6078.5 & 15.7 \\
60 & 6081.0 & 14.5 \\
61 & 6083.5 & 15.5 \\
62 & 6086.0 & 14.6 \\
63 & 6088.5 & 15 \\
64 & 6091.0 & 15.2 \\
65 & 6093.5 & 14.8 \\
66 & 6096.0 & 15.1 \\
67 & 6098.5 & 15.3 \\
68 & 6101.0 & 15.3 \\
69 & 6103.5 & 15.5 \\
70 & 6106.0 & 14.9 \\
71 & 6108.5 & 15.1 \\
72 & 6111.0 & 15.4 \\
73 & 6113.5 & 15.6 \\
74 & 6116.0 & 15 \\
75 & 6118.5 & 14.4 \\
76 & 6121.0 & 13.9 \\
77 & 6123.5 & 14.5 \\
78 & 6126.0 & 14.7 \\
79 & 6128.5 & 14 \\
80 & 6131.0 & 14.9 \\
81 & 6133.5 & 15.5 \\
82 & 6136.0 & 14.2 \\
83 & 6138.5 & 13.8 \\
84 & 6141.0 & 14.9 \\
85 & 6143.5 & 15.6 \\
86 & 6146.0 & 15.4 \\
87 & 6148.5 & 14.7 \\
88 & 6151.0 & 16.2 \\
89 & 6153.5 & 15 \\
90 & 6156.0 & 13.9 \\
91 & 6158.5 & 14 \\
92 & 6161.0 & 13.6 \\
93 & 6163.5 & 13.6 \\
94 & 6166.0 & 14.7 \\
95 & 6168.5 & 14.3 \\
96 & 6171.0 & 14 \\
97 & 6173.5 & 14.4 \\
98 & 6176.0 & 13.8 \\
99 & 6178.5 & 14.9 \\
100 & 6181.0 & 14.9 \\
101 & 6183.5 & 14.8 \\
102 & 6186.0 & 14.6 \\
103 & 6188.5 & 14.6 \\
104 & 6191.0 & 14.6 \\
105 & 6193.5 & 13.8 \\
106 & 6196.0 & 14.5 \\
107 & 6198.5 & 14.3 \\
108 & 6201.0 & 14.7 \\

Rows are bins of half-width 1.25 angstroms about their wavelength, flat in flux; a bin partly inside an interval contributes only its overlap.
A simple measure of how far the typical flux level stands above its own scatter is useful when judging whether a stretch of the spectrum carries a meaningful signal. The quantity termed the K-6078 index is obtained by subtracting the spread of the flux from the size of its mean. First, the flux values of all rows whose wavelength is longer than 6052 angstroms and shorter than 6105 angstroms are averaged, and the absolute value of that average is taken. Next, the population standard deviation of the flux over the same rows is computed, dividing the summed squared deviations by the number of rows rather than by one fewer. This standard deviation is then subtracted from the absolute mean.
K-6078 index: 14.9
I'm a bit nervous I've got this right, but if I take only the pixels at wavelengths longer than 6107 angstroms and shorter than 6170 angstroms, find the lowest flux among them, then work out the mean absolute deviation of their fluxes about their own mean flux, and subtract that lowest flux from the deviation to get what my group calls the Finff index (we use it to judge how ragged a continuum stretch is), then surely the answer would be -13.02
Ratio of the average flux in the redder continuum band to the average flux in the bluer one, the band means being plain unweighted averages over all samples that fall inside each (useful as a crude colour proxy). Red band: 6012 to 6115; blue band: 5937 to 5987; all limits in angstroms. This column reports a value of 1.05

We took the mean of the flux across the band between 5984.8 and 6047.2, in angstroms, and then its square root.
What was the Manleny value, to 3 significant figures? 3.91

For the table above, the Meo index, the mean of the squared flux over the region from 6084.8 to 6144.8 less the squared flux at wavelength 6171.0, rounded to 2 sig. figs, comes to 26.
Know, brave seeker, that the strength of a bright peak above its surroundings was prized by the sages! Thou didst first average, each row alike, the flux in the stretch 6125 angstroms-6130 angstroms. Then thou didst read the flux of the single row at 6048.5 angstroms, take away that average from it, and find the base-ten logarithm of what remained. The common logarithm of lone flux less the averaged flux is -0.19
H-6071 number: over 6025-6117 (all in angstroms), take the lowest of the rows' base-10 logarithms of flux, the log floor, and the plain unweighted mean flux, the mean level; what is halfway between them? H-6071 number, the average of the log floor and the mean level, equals 8.33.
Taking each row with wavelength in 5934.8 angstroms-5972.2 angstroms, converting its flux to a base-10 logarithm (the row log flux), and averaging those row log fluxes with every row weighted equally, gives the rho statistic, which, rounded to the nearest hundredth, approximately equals 1.16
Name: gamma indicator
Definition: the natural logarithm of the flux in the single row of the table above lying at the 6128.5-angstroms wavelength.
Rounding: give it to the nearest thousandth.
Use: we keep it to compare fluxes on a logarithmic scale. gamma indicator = 2.639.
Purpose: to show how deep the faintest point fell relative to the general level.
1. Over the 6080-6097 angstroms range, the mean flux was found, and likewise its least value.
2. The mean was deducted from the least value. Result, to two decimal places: -0.46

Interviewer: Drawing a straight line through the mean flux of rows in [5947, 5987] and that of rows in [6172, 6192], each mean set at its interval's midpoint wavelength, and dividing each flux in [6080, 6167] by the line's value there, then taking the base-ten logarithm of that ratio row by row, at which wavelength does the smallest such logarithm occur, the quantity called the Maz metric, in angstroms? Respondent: 6161.0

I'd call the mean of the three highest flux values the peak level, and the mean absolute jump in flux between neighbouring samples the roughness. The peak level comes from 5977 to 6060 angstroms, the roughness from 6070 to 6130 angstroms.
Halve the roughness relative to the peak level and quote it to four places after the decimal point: 0.0143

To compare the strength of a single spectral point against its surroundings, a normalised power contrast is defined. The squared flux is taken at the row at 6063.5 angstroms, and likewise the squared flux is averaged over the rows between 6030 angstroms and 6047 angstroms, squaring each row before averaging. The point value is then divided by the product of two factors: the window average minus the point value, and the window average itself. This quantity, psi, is 0.15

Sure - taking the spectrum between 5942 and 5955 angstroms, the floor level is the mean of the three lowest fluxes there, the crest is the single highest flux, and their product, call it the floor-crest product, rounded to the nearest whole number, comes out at 222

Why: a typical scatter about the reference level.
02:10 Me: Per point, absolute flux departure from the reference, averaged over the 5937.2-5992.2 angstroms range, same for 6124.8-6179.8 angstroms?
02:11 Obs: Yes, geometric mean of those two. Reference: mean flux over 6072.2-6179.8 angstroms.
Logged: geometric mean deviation 0.74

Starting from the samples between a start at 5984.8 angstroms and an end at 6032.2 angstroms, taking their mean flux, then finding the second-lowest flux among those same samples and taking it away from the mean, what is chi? 1.9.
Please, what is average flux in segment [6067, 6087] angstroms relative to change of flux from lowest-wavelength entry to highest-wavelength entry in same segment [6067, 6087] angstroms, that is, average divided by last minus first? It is -9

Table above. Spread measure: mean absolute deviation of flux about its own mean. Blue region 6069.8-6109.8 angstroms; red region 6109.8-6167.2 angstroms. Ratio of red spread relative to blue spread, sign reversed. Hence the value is -1.3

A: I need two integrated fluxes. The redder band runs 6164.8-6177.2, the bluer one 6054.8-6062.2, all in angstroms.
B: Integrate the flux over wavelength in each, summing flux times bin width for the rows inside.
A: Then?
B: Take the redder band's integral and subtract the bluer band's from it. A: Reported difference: 60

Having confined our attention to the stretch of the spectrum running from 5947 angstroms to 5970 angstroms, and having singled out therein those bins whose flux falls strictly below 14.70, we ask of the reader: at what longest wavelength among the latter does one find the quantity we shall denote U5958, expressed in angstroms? 5968.5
